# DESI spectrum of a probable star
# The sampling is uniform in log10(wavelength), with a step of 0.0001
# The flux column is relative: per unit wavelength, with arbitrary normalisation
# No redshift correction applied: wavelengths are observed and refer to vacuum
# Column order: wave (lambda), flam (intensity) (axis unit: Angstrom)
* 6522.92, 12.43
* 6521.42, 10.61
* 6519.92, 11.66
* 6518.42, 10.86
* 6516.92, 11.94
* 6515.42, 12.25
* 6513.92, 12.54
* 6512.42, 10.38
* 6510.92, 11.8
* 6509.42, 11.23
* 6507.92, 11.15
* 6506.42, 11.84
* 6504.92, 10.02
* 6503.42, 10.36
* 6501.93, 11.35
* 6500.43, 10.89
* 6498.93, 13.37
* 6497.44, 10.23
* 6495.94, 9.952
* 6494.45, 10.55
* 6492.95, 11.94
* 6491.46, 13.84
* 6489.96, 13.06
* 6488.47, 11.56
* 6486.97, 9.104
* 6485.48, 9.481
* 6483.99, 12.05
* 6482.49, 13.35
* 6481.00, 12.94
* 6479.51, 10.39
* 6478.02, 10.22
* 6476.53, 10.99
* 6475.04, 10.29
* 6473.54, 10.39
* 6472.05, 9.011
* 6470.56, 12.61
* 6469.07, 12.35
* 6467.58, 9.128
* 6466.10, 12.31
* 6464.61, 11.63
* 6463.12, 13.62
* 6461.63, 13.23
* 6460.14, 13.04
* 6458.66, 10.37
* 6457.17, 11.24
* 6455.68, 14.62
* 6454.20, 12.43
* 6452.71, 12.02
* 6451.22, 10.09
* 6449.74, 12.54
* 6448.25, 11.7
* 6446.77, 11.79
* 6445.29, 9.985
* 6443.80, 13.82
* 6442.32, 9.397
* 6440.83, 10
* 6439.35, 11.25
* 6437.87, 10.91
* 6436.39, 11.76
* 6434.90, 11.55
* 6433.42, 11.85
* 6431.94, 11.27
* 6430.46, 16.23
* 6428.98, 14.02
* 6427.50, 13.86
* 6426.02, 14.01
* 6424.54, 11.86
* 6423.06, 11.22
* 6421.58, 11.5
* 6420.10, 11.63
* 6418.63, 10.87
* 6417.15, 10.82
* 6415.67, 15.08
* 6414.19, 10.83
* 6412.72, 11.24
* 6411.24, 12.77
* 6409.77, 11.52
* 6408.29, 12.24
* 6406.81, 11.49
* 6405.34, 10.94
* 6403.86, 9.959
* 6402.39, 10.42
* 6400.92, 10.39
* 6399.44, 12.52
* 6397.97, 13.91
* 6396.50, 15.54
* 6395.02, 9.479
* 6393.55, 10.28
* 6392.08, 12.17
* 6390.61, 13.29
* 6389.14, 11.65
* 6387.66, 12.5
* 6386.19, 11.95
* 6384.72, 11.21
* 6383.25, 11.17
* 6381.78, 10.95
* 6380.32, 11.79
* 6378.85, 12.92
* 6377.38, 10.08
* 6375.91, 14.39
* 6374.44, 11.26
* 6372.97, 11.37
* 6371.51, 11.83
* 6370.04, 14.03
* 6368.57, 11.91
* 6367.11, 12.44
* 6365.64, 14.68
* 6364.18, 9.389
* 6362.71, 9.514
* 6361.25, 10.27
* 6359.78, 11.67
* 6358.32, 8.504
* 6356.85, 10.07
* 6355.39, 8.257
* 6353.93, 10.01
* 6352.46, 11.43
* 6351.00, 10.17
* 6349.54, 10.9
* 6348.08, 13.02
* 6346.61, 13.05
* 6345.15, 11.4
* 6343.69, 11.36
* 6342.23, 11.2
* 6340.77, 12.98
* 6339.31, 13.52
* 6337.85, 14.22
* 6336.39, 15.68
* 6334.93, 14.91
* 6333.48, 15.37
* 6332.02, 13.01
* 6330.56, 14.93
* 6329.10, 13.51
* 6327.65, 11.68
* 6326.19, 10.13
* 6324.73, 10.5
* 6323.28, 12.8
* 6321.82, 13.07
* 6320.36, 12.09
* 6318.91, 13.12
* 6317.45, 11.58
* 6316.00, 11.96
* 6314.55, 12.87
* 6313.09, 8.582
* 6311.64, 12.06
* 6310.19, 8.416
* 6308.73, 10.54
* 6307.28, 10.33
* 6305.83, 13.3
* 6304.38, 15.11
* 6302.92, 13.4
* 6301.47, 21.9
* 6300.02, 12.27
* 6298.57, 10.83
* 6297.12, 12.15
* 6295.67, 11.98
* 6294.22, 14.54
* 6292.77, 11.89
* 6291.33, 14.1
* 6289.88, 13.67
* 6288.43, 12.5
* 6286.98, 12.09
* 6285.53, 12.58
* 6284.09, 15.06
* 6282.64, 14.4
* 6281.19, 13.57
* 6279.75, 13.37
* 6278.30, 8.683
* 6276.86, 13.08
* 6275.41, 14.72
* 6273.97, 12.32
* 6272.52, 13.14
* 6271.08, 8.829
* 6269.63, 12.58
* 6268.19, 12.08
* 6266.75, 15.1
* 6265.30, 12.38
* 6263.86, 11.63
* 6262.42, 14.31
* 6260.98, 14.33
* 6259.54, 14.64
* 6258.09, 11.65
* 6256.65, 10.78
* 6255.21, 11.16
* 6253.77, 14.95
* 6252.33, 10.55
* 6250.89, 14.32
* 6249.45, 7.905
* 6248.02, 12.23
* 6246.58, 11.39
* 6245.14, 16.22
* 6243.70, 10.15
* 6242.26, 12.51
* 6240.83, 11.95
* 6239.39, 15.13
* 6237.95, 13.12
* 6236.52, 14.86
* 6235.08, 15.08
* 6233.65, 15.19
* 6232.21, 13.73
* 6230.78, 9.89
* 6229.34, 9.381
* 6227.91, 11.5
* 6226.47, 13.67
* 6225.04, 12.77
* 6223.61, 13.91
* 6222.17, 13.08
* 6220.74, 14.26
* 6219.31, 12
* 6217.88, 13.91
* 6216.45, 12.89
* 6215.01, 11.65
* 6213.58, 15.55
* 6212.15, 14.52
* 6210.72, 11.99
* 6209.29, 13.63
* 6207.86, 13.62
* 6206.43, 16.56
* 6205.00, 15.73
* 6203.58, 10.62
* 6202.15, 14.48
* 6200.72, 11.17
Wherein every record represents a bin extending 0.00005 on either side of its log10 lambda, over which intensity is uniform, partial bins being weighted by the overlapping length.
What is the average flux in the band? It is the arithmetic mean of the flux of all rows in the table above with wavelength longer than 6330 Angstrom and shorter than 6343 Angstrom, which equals 14.0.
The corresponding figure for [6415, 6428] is 12.3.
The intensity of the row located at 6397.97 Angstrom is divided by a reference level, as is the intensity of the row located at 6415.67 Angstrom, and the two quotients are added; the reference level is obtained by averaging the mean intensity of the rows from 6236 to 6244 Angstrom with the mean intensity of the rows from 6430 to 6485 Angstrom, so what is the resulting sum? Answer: 2.35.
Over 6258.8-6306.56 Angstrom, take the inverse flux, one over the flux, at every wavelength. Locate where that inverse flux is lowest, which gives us 6301.47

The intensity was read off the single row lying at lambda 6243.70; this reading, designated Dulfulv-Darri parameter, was 10.15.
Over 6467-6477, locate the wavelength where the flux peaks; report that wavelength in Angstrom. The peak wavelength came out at 6470.56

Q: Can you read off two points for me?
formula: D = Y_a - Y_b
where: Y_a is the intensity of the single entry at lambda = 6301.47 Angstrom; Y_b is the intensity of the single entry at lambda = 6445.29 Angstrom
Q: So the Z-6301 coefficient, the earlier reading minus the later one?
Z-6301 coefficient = 12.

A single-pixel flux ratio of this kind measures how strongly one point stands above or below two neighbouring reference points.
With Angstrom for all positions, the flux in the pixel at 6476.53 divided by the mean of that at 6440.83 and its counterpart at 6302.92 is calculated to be 0.94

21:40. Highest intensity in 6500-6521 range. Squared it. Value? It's 157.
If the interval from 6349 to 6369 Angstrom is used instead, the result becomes 216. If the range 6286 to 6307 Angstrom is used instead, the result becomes 480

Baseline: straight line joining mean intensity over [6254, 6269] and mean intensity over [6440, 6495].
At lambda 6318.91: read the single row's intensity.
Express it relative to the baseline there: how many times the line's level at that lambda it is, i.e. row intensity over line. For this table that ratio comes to 1.05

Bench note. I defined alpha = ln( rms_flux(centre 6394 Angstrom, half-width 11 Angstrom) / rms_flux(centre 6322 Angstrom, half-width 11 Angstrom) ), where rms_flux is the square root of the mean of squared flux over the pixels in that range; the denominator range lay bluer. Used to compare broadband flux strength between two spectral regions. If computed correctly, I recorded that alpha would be -0.029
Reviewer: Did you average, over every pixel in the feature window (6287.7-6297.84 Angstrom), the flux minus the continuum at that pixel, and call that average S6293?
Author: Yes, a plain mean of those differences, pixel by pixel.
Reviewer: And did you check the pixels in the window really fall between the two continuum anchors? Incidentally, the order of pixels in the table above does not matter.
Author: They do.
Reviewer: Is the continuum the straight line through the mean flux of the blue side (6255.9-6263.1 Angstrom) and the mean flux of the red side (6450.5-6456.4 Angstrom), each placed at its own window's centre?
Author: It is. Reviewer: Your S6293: 0.0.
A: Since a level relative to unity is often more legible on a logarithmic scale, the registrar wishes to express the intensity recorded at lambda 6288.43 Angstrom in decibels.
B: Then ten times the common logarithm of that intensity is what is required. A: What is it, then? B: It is 11.0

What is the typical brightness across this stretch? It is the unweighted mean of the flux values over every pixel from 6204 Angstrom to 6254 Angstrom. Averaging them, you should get 13.1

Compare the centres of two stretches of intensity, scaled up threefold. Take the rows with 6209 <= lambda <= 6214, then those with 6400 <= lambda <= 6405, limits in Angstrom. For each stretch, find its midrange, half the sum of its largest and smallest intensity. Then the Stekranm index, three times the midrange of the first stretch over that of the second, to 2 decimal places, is 4.05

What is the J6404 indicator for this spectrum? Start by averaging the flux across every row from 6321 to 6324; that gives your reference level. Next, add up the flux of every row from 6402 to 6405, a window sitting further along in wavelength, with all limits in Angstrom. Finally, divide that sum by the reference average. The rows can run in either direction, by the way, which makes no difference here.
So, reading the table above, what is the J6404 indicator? 1.58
